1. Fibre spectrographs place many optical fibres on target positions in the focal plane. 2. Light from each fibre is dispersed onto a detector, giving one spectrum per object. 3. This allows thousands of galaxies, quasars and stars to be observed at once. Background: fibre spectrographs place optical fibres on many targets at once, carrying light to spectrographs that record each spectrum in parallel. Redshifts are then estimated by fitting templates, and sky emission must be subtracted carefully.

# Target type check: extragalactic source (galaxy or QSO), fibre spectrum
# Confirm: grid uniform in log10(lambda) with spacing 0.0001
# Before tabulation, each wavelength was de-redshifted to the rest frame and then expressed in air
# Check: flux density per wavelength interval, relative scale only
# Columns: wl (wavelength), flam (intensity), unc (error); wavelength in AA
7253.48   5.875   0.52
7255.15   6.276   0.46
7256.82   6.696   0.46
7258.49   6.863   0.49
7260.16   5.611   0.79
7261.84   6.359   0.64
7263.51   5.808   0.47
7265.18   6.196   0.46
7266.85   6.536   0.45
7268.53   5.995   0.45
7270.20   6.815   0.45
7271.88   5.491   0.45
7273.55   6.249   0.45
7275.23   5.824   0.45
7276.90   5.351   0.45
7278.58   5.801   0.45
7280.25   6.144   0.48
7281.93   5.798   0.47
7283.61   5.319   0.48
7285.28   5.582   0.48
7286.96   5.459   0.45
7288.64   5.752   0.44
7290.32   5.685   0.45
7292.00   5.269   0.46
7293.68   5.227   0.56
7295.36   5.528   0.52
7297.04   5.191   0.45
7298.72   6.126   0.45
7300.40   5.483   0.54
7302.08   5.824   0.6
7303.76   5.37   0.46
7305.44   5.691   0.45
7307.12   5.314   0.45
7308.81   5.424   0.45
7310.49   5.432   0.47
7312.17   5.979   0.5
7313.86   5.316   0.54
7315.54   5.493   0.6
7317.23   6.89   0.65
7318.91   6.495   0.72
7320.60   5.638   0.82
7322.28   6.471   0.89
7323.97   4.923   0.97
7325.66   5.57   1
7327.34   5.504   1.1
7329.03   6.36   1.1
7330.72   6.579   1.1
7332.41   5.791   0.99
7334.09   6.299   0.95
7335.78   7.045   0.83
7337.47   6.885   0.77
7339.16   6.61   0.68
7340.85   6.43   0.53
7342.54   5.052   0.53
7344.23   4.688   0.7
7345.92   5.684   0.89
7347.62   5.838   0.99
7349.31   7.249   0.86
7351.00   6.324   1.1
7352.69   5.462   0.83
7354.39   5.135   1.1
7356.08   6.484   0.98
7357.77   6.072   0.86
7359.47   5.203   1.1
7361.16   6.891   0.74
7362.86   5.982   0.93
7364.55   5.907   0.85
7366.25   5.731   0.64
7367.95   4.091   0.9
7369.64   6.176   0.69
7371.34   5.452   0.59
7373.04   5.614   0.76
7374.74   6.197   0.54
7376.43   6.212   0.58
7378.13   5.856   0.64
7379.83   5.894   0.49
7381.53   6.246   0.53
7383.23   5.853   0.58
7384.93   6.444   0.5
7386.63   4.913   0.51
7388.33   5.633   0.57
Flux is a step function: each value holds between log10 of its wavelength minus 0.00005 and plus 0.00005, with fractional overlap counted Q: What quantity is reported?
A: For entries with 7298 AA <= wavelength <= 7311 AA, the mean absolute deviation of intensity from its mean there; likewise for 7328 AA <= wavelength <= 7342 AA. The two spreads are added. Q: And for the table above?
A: 0.50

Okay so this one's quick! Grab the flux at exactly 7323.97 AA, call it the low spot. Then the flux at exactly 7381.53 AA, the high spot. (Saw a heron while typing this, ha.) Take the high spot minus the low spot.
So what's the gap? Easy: 1.32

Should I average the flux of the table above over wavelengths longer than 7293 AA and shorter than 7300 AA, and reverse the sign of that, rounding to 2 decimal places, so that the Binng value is -5.52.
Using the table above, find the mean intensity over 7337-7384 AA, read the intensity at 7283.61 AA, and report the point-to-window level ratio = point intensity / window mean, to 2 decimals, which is 0.90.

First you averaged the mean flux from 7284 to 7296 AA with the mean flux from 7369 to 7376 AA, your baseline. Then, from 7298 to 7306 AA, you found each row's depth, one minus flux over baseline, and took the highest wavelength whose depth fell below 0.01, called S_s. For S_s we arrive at 7305.44 AA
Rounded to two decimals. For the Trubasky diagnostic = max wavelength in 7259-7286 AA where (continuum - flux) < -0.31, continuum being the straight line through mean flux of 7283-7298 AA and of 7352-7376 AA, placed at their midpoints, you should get 7281.93 AA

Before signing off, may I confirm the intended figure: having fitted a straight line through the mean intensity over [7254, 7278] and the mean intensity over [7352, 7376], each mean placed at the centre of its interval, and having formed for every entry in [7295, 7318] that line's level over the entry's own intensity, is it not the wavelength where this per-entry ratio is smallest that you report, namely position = 7317.23 AA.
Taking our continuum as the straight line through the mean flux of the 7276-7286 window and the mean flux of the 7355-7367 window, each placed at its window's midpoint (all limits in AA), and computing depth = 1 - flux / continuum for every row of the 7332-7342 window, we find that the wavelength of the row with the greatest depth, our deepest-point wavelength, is 7332.41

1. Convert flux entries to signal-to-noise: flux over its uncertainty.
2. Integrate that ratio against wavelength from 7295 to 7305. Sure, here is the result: 113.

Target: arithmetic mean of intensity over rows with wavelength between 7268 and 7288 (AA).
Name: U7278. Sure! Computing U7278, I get 5.82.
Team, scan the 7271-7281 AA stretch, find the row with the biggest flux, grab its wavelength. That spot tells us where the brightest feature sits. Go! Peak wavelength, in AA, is 7273.55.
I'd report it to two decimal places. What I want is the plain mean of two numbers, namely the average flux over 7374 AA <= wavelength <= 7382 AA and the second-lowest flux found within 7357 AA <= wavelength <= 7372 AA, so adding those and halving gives 5.64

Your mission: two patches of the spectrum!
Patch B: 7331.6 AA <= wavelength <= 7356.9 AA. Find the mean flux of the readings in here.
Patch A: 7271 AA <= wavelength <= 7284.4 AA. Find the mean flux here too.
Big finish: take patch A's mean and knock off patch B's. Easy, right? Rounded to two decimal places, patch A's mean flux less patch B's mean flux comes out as -0.32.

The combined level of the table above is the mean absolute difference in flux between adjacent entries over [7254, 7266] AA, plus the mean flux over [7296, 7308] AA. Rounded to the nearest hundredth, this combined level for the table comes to 6.16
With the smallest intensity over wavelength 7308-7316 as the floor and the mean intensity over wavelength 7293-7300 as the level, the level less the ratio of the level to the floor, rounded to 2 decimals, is 4.48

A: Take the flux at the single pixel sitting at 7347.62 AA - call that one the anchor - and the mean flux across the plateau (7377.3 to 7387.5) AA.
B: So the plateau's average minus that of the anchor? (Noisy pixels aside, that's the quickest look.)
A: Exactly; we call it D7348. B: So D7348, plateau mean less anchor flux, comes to 0.0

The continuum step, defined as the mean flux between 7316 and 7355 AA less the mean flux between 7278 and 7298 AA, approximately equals 0.48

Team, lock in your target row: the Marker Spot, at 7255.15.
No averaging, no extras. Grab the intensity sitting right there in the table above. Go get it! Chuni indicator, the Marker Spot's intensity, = 6.276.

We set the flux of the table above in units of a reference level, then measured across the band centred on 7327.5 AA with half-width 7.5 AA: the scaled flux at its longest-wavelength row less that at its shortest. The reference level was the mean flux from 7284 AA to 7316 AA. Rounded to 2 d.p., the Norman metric 0.12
